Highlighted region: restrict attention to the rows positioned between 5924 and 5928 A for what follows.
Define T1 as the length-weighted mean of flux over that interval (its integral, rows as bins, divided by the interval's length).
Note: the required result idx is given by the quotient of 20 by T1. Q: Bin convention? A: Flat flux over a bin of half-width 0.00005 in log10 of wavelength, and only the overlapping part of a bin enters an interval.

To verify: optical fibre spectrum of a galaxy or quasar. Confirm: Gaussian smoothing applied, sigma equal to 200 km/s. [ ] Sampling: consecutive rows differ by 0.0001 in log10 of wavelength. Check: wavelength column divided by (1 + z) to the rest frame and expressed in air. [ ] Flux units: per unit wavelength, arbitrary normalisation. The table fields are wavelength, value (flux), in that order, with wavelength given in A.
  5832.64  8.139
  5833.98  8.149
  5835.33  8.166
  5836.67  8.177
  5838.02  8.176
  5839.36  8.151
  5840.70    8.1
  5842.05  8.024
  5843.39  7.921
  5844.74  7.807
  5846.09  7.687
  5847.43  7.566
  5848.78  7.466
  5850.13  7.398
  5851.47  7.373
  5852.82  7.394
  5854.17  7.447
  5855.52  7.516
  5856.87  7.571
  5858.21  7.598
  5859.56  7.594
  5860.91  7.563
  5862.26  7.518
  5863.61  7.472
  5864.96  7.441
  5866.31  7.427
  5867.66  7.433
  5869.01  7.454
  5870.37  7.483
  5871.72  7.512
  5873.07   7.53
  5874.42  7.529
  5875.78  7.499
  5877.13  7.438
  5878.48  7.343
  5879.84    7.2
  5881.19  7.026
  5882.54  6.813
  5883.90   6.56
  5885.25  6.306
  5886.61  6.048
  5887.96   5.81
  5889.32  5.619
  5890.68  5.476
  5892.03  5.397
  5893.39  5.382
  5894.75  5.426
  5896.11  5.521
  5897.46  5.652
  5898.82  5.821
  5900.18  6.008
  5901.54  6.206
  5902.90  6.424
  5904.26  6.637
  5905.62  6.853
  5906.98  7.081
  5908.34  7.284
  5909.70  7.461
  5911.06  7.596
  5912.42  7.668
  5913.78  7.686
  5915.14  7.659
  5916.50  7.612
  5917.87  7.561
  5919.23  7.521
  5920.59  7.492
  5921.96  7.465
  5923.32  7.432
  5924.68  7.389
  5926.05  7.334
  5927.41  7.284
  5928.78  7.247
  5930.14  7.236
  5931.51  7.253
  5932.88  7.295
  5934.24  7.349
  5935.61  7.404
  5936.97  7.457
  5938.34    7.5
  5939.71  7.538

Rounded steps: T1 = 7.3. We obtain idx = 2.73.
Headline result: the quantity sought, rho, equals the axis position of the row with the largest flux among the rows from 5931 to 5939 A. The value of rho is 5938.34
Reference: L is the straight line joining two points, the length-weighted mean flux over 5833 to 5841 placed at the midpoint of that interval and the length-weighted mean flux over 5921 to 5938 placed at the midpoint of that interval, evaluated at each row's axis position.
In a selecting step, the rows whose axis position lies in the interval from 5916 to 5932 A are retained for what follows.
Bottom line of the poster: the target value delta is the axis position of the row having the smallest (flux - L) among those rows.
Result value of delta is 5928.78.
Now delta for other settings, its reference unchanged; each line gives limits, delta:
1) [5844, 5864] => 5851.47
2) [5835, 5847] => 5846.09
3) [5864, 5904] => 5893.39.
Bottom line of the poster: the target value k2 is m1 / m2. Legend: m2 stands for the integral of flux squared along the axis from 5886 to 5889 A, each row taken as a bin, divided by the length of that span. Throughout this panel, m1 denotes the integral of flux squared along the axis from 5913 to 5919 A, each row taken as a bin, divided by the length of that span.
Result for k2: 1.67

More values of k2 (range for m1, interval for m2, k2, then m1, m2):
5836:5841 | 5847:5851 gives 1.19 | 67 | 56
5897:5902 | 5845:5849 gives 0.61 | 35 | 58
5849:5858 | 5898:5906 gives 1.40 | 56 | 40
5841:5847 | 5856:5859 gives 1.07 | 62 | 58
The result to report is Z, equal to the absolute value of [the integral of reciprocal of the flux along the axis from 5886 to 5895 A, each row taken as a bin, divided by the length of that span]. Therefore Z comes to 0.179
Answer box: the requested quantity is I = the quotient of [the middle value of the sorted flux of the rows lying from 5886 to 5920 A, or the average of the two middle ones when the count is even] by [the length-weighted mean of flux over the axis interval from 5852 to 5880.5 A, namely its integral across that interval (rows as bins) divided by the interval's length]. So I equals 0.86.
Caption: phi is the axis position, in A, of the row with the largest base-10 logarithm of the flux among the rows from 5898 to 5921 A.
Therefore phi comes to 5913.78 A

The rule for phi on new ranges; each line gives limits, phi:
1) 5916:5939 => 5916.50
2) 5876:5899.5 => 5877.13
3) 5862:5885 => 5873.07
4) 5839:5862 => 5839.36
